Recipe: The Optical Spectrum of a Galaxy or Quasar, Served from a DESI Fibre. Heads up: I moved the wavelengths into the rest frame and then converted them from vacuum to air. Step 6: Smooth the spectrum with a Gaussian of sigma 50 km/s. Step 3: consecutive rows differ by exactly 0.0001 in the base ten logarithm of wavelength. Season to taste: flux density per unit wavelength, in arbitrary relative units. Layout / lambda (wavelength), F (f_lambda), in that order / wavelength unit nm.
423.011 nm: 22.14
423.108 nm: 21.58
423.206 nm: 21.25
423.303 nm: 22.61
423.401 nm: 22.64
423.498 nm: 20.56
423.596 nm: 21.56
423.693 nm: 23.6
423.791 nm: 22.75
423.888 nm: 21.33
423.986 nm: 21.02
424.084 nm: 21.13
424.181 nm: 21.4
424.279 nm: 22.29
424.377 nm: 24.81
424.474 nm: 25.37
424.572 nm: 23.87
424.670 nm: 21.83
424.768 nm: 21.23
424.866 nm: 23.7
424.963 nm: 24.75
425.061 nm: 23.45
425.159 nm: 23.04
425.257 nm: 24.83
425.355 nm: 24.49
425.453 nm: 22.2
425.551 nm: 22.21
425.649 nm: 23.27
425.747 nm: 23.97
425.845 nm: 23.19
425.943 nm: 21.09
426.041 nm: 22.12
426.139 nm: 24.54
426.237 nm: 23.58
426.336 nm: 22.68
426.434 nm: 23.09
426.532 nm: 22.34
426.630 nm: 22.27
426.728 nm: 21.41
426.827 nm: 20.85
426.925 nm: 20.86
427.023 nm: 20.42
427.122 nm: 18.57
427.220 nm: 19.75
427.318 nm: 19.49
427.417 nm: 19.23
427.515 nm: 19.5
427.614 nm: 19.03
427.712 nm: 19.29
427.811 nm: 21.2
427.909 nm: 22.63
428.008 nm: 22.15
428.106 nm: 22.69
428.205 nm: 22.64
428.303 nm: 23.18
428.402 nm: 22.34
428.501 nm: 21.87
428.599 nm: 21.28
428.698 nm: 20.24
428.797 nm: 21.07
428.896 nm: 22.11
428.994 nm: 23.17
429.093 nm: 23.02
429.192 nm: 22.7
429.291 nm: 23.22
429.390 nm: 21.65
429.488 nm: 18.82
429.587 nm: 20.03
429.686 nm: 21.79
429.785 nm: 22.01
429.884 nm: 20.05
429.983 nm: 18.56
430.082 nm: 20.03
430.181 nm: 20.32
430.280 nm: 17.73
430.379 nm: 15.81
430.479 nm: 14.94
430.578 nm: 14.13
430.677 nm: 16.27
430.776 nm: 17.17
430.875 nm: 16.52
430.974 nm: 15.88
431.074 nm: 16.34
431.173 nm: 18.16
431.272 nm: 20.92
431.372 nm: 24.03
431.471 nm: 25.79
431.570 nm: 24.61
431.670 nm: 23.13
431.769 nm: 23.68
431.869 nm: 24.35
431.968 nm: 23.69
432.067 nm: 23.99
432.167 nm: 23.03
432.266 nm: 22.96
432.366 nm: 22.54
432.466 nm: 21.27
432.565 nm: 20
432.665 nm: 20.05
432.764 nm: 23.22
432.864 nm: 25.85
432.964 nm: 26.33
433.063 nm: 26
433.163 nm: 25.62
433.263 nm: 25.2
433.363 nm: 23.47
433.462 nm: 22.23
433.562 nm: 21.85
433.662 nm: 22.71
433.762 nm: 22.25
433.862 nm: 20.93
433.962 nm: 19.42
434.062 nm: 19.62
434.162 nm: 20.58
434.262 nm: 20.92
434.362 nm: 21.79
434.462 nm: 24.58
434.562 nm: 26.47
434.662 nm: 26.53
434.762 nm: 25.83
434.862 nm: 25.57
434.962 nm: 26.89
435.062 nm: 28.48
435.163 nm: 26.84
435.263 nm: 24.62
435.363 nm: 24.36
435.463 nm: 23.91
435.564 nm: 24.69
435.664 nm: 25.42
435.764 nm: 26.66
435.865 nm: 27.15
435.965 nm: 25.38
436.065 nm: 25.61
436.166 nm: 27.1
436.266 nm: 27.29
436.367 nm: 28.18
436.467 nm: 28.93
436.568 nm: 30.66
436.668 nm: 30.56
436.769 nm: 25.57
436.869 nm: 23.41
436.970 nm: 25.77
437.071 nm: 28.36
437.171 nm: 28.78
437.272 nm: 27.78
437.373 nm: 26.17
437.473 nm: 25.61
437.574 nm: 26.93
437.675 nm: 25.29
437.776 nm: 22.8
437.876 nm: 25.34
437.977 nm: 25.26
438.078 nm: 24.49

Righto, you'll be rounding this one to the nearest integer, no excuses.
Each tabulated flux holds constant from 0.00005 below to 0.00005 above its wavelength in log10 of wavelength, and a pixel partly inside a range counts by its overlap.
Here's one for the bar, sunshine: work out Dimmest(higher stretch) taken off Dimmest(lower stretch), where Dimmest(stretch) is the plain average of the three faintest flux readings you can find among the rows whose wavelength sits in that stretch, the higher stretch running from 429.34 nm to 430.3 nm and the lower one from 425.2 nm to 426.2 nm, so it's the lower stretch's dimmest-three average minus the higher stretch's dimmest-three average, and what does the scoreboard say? 3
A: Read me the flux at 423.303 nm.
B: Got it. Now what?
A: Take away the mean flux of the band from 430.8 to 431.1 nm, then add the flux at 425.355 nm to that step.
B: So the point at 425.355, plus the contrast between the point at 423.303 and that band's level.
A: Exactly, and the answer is 31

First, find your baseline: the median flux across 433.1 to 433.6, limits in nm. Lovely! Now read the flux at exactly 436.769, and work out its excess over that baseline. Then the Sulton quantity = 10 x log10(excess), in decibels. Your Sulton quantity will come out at 3.2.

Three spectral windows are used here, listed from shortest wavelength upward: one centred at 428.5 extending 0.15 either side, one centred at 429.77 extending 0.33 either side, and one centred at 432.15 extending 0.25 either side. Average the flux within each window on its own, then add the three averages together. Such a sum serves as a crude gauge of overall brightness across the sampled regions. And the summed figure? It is 65.3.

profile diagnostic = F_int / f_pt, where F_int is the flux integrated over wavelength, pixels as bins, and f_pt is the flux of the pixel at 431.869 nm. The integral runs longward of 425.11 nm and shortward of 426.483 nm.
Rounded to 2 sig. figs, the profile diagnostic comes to 1.3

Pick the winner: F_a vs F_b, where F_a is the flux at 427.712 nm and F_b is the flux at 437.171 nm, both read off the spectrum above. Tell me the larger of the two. 28.8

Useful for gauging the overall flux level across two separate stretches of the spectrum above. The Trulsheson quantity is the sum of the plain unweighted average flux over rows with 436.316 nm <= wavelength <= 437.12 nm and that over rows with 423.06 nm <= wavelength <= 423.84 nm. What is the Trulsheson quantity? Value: 50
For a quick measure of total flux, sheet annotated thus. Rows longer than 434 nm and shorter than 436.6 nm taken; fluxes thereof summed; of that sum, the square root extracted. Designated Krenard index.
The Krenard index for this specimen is 25.8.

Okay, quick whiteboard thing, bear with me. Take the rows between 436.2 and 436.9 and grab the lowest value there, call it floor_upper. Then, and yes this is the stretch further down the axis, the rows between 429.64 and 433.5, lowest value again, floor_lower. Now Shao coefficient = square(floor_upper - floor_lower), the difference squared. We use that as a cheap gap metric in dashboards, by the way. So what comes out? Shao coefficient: 86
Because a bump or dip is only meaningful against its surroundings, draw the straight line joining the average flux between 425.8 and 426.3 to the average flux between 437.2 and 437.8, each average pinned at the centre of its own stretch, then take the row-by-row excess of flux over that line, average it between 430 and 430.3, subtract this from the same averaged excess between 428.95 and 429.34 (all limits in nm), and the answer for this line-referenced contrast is 3.9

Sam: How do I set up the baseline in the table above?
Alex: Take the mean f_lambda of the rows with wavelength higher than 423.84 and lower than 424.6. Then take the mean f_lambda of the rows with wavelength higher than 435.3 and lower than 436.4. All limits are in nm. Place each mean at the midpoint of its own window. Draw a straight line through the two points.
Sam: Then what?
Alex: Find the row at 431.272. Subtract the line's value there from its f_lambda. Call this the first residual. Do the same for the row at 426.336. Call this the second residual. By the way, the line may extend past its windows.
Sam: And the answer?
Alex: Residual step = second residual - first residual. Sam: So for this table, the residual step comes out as 3.2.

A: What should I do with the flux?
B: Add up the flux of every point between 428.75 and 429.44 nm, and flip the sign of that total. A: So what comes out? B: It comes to -157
